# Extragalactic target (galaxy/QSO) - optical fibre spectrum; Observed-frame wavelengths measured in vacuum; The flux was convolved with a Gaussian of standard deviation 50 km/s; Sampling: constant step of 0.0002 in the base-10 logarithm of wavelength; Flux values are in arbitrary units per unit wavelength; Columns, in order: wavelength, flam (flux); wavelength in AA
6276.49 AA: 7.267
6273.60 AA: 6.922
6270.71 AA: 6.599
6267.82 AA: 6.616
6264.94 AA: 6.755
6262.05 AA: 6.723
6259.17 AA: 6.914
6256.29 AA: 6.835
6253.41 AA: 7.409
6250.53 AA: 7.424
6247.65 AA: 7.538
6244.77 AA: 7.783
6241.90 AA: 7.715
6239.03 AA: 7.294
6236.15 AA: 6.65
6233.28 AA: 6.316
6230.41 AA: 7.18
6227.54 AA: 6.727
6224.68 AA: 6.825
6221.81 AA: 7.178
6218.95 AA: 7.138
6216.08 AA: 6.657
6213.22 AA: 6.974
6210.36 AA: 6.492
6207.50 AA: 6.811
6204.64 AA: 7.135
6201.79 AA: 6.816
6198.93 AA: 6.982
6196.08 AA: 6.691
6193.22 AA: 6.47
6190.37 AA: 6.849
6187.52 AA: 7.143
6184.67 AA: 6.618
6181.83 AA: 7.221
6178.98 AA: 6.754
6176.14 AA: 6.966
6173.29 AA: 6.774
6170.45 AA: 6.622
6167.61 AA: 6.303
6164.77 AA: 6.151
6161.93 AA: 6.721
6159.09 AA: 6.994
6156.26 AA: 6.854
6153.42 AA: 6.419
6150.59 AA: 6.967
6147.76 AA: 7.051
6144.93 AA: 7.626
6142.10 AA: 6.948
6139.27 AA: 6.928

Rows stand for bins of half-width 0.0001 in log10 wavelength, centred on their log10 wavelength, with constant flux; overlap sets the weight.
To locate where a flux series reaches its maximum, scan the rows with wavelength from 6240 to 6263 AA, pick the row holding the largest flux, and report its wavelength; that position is 6244.77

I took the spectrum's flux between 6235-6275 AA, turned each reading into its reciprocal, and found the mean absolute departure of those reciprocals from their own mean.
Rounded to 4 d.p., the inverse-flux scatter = 0.0075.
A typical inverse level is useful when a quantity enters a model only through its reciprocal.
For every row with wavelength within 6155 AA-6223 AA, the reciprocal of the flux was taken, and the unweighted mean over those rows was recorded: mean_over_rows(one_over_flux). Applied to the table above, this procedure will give 0.1472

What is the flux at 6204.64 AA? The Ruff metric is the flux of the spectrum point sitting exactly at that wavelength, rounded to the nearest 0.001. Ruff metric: 7.135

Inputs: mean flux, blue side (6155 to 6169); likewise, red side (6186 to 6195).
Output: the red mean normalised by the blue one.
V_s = 1.03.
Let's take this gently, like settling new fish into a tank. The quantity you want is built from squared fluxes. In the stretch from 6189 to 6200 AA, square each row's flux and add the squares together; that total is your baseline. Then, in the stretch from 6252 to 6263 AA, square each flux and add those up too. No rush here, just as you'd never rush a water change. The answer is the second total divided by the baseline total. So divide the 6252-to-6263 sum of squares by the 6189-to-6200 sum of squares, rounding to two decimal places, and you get 1.07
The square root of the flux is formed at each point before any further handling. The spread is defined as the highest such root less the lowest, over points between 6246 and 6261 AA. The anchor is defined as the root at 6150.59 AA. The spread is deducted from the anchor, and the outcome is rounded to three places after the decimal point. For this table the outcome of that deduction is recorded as 2.508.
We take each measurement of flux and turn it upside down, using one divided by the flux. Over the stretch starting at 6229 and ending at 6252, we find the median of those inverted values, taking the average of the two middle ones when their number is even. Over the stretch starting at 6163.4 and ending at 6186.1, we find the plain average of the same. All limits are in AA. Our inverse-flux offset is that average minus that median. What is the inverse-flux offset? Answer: 0.014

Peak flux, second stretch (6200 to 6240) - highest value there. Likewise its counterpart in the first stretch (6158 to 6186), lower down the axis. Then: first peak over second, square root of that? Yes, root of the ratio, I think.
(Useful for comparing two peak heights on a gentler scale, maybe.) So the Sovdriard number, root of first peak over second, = 0.995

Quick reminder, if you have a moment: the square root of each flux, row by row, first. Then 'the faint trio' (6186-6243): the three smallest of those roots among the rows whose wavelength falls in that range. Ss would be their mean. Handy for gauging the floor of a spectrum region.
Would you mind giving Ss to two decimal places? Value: 2.53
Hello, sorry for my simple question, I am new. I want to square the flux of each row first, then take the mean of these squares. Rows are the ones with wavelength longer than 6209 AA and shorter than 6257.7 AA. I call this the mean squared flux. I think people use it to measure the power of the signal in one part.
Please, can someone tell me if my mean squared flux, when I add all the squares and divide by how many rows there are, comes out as 50.1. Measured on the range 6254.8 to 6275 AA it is 45.8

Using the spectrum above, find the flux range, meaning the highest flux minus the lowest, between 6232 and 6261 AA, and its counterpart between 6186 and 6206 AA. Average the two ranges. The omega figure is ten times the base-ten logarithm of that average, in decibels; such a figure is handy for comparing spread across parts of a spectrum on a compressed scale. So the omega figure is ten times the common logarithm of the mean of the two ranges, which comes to 0.29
